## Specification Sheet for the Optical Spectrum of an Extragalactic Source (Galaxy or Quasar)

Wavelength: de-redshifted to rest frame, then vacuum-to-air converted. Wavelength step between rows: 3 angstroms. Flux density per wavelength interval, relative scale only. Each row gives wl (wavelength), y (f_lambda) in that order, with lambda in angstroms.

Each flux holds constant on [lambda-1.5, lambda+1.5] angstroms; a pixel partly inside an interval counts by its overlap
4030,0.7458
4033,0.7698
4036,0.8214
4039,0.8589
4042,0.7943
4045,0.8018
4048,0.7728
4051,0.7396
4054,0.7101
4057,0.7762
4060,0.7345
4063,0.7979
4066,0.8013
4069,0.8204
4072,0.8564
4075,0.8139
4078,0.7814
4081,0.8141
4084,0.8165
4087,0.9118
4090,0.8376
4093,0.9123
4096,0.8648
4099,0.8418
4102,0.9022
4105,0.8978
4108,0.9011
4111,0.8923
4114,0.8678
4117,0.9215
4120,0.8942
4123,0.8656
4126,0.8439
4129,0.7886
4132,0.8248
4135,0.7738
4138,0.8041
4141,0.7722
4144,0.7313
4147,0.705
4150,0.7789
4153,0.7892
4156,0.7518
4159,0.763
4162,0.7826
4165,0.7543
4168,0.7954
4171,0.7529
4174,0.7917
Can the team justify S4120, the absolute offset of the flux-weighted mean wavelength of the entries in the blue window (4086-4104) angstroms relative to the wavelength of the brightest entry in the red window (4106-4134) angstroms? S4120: 22.5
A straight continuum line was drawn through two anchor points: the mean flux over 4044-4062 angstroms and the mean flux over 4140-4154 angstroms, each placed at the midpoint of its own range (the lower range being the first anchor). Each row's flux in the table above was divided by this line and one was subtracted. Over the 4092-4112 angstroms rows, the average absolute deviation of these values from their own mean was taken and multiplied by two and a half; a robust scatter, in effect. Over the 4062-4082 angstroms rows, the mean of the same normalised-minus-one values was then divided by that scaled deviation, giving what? 1.2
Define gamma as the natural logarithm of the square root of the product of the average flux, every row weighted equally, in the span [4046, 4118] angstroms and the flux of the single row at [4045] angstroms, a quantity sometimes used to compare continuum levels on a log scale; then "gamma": -0.202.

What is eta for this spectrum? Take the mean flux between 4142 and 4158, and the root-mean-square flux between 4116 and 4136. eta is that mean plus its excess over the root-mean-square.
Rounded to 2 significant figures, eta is 0.66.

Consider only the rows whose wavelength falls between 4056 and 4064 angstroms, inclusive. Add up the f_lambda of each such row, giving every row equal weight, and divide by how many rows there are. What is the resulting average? 0.77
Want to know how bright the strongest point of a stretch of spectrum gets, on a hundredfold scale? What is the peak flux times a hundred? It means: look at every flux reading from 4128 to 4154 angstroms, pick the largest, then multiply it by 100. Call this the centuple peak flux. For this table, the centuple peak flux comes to 82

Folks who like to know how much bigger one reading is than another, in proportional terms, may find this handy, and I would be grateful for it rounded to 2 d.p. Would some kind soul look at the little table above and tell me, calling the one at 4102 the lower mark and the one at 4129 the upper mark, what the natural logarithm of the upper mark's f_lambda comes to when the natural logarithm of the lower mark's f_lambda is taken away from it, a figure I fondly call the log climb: -0.13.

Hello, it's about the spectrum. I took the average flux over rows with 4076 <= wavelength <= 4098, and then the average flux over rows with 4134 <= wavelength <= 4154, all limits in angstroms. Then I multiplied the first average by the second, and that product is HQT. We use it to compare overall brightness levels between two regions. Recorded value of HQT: 0.65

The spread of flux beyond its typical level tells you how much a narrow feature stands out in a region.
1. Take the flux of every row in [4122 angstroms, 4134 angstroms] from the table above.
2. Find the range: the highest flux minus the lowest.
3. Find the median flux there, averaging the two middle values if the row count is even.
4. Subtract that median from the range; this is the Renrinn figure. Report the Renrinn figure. -0.76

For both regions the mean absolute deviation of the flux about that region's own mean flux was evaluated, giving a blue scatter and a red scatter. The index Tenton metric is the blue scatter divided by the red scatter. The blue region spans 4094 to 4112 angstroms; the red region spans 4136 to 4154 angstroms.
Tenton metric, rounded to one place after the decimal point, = 0.7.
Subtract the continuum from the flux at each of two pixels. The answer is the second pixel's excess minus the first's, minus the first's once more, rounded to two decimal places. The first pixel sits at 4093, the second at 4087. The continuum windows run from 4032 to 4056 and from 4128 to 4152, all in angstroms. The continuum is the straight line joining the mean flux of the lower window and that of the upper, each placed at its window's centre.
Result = -0.14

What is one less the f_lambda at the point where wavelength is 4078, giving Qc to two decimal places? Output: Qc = 0.22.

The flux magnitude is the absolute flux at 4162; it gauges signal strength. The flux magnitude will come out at 0.78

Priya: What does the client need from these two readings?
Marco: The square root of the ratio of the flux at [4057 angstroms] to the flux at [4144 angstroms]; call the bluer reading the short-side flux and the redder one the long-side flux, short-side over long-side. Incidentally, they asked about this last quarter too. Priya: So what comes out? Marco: 1.03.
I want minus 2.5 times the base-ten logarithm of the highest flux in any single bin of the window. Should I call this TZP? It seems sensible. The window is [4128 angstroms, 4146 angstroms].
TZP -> 0.21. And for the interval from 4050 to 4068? 0.24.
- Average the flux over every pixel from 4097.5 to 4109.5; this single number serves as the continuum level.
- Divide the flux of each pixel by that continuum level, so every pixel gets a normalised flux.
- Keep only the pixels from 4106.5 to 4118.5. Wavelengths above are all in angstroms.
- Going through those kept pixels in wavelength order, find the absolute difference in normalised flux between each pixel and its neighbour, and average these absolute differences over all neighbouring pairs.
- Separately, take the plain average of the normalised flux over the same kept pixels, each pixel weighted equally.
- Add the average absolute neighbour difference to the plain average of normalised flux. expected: 1.04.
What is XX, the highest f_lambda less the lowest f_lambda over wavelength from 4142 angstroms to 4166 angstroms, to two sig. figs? 0.084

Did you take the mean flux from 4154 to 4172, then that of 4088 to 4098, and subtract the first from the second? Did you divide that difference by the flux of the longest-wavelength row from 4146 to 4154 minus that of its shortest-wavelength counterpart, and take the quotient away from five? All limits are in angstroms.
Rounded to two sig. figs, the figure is 3.8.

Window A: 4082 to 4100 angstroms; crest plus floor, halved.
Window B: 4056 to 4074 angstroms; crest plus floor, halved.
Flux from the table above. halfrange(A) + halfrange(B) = 1.66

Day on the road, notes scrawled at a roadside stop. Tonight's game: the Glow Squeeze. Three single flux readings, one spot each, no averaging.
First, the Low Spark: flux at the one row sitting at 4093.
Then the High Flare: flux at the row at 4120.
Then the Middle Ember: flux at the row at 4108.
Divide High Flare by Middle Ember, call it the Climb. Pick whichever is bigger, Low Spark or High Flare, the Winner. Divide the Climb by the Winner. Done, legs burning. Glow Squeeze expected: 1.09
